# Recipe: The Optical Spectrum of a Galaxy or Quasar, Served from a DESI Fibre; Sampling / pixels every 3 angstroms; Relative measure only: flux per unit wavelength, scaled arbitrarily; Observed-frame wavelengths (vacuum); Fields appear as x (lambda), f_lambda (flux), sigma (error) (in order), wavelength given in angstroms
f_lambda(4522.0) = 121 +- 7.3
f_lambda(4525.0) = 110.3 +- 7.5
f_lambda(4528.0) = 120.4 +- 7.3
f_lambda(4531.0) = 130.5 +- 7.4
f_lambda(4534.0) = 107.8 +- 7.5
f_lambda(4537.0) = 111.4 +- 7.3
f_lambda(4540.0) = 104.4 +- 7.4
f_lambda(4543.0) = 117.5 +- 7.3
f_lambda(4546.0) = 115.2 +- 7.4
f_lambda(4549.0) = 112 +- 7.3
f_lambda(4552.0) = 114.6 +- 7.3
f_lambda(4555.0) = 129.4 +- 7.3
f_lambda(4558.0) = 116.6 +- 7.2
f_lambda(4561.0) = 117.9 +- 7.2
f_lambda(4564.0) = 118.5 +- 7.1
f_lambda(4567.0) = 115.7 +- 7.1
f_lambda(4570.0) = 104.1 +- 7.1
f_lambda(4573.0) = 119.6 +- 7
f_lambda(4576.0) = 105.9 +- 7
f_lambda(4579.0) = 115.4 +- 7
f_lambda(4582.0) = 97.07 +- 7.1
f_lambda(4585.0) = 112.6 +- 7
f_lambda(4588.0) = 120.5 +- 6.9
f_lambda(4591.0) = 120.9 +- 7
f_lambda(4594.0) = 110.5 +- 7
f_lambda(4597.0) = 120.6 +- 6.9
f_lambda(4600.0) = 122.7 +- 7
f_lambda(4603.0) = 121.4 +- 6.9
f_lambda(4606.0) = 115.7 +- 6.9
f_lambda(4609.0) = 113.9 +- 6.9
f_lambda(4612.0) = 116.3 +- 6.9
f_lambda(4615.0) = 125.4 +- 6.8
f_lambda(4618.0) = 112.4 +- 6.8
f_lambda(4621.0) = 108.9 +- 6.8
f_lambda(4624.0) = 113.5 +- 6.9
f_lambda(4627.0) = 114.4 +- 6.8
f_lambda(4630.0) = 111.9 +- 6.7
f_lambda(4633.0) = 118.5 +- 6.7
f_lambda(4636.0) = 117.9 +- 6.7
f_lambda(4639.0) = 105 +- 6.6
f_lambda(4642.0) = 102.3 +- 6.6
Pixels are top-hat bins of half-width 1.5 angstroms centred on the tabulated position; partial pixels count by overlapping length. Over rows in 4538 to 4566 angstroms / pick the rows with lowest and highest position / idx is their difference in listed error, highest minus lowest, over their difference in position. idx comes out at -0.0125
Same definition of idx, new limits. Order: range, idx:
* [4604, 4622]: -0.0067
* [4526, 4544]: 0.0000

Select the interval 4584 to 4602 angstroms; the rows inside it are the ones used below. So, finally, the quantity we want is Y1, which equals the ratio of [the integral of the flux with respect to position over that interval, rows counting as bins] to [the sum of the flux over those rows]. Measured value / 3.01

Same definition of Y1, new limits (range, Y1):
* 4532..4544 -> 3.01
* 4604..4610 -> 3.02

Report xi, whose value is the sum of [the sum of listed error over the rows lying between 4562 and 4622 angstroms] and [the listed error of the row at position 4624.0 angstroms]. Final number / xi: 146.1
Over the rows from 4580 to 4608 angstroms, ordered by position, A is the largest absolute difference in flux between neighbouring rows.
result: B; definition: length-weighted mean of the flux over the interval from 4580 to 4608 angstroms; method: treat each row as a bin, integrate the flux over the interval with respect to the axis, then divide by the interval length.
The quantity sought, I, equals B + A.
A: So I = 131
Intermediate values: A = 15.5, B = 116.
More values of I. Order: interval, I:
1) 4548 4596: 133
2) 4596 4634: 130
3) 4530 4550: 136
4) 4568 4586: 128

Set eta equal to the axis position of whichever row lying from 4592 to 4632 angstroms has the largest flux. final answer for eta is 4615.0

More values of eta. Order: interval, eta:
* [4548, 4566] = 4555.0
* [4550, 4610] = 4555.0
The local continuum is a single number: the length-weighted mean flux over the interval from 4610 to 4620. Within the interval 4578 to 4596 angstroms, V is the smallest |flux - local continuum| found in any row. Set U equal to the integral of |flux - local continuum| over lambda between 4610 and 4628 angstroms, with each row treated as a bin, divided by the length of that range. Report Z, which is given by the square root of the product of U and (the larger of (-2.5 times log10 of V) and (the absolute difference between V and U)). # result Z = 3.8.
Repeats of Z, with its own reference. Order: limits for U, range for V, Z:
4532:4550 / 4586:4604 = 4.4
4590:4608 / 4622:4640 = 3.8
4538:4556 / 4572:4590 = 4.7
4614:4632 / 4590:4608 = 4.5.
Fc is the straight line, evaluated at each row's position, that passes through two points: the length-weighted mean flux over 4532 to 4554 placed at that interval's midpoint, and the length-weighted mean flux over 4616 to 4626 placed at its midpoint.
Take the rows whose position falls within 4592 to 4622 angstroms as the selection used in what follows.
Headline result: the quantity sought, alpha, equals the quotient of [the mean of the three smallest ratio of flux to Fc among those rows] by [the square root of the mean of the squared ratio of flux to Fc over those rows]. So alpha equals 0.95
